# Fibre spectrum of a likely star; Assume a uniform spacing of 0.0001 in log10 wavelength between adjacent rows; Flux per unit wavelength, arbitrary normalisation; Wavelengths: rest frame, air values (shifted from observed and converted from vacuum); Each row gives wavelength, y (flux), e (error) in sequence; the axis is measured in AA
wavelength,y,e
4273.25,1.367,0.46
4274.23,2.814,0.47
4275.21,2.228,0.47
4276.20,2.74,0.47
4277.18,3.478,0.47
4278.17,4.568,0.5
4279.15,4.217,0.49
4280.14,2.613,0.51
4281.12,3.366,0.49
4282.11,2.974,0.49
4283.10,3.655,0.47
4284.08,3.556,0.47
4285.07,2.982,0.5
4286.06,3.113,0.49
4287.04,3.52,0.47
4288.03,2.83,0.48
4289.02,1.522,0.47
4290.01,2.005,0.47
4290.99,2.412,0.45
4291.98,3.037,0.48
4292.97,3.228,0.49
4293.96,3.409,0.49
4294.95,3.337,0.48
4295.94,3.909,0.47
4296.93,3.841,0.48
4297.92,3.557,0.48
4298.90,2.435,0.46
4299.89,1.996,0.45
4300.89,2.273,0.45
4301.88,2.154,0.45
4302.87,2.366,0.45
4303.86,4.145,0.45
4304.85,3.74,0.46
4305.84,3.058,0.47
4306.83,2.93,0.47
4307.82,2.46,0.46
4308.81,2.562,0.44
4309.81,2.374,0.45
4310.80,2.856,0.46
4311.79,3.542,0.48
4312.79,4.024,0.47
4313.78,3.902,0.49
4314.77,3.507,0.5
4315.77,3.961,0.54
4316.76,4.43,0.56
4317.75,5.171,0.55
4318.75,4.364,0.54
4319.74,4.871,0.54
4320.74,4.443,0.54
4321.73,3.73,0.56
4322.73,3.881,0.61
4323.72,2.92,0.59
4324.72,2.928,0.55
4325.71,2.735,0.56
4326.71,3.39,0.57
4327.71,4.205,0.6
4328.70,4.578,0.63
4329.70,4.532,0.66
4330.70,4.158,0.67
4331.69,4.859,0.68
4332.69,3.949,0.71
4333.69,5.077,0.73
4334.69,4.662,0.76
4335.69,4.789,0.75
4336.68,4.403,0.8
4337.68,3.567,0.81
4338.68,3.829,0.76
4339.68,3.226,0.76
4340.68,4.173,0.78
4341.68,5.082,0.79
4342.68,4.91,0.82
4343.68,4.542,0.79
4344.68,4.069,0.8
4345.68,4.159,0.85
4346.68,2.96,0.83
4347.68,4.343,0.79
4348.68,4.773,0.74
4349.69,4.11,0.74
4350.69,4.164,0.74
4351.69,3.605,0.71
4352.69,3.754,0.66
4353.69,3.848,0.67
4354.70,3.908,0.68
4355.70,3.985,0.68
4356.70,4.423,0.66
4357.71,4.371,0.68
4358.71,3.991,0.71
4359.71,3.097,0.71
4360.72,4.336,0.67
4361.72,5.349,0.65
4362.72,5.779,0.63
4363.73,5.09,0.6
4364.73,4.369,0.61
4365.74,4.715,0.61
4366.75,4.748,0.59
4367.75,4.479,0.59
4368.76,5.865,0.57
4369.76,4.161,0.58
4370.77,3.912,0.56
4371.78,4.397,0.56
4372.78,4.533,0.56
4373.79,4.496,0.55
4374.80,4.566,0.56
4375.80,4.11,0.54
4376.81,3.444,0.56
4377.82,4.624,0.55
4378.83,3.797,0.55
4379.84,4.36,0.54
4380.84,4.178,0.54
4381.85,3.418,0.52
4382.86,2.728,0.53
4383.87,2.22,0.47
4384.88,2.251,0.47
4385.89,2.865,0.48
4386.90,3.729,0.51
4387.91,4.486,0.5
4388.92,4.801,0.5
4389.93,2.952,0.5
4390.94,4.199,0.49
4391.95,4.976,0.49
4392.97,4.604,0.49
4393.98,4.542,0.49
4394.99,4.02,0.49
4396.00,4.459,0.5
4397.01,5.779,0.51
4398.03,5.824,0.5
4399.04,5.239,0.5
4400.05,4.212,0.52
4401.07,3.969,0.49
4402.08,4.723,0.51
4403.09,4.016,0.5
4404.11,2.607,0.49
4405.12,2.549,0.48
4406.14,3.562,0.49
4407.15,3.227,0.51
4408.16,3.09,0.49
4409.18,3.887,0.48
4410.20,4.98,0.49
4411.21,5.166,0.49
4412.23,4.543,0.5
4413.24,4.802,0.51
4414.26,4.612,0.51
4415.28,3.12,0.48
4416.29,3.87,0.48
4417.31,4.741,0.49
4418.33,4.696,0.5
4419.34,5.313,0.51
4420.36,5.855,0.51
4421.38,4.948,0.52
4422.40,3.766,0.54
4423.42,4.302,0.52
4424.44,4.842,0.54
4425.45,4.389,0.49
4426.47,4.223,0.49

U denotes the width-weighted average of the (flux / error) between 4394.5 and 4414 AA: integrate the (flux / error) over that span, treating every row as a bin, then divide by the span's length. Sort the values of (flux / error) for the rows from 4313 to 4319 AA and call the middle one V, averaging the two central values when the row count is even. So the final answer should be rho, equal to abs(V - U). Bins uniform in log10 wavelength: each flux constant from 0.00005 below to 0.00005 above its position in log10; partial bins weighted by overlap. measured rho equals 0.6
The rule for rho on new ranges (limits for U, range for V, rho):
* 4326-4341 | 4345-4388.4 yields 0.7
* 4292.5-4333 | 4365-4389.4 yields 0.9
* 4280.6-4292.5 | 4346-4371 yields 0.4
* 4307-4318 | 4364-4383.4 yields 0.7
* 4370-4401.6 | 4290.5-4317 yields 1.4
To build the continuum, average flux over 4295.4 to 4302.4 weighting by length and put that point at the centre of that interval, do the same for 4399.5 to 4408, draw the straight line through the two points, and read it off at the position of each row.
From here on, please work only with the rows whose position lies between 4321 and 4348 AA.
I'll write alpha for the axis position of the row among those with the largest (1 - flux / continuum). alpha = 4325.71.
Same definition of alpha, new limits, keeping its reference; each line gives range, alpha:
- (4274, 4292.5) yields 4289.02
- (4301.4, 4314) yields 4301.88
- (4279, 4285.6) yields 4280.14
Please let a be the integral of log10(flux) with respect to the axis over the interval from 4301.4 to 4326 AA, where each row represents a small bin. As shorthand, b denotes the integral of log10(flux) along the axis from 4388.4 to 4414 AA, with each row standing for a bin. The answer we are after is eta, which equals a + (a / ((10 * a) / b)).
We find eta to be 14.6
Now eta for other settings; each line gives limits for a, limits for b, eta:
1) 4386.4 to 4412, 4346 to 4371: 17.3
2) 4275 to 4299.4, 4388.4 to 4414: 13.5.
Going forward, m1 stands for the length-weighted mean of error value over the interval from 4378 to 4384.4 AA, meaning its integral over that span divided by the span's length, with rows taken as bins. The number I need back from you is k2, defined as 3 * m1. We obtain 1.58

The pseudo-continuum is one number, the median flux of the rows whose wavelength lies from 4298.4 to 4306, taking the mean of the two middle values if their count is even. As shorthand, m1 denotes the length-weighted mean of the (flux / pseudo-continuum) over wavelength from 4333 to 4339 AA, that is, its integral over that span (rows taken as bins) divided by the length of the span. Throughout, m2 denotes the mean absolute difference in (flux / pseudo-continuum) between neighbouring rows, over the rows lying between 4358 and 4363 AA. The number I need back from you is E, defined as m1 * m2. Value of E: 0.68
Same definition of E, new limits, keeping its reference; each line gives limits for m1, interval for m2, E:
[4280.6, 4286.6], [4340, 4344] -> 0.27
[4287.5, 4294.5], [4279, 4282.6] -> 0.42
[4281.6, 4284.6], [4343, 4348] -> 0.46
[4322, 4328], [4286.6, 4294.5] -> 0.32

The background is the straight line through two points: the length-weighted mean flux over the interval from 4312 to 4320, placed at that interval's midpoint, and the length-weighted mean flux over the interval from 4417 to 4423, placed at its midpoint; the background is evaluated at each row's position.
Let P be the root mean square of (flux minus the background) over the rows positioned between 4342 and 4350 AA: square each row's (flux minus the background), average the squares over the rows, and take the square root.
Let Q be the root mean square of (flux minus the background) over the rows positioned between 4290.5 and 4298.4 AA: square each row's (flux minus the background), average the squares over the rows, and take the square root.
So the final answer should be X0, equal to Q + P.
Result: 1.47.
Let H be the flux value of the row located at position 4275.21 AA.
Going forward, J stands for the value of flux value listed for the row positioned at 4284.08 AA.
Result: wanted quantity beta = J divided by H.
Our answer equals 1.6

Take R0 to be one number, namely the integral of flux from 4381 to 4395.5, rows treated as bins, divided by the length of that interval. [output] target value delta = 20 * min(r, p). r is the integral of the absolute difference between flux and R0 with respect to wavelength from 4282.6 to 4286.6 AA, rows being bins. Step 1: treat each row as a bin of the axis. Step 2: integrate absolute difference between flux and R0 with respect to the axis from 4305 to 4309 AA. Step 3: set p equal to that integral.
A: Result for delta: 31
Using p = 3.5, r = 1.5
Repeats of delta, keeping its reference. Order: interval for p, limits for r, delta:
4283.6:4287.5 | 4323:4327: 33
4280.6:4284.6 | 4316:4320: 27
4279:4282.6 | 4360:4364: 49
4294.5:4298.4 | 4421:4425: 17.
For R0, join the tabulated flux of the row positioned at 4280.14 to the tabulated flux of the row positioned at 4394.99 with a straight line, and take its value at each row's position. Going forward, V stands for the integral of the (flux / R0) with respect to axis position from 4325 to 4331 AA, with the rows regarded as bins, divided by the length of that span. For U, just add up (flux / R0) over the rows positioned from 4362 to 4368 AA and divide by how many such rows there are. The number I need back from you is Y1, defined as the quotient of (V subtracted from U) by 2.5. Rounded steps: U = 1.33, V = 1.21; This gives 0.05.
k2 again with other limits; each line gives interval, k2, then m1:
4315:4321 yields 1.63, 0.54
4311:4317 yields 1.51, 0.50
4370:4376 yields 1.67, 0.56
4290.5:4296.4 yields 1.43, 0.48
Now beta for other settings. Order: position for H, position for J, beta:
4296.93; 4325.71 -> 0.7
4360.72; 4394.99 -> 0.9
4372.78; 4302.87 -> 0.5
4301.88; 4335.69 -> 2.2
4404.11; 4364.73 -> 1.7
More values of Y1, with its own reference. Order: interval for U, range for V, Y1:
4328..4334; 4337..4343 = 0.07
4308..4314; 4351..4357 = -0.02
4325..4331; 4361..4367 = -0.06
